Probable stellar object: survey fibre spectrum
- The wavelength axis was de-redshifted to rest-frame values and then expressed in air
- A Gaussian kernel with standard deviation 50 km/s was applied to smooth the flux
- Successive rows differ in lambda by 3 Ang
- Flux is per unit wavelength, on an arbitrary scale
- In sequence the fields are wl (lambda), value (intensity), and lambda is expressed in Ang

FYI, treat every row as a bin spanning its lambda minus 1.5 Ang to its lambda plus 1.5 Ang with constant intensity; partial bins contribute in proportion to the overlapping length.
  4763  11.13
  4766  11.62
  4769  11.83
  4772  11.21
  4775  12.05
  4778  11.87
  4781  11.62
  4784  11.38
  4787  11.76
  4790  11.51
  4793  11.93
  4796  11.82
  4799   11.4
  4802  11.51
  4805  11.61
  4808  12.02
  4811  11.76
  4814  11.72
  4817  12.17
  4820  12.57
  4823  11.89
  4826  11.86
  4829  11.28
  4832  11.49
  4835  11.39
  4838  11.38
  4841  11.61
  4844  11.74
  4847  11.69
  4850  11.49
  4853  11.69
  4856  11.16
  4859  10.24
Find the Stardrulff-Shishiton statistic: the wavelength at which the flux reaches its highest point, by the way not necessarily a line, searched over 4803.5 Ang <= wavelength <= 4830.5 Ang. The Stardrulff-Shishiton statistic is 4820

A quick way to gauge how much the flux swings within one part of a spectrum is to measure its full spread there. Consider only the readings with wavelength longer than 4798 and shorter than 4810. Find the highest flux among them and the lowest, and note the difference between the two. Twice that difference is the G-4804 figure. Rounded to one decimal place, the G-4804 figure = 1.2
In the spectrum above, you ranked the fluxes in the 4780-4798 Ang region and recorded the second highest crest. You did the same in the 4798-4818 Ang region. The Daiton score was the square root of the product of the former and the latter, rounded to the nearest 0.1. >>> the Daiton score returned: 11.9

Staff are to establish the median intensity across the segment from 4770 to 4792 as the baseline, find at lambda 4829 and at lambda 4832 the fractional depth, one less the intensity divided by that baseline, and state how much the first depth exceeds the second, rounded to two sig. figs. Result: 0.018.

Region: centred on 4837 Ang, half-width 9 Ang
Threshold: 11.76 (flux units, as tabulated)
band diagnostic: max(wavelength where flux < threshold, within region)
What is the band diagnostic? 4844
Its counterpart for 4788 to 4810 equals 4805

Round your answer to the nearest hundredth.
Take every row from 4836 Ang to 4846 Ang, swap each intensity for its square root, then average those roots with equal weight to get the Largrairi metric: 3.40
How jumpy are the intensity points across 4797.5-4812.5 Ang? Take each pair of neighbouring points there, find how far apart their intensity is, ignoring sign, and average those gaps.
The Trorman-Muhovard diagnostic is 0.220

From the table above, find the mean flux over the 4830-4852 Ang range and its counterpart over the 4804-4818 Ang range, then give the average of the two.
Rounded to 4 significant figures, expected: 11.70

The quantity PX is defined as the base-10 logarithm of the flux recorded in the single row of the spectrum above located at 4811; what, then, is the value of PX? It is 1.07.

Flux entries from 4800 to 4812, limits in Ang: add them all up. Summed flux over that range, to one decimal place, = 46.9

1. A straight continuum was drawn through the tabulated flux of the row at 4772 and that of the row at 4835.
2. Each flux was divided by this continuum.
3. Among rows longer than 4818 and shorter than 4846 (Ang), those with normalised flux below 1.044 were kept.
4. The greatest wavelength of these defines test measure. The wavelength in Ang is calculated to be 4844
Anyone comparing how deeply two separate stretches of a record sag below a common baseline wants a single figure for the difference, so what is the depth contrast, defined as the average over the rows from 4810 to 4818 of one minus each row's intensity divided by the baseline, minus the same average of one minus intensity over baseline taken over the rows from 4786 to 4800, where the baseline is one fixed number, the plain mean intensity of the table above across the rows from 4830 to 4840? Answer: -0.02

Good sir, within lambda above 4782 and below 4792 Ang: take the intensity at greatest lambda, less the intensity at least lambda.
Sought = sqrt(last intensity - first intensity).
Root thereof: 0.36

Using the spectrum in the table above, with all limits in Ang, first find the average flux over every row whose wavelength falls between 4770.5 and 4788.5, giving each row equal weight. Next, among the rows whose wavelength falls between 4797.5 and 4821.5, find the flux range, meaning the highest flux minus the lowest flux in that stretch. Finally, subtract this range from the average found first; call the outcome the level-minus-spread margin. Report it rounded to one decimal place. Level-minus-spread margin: 10.5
